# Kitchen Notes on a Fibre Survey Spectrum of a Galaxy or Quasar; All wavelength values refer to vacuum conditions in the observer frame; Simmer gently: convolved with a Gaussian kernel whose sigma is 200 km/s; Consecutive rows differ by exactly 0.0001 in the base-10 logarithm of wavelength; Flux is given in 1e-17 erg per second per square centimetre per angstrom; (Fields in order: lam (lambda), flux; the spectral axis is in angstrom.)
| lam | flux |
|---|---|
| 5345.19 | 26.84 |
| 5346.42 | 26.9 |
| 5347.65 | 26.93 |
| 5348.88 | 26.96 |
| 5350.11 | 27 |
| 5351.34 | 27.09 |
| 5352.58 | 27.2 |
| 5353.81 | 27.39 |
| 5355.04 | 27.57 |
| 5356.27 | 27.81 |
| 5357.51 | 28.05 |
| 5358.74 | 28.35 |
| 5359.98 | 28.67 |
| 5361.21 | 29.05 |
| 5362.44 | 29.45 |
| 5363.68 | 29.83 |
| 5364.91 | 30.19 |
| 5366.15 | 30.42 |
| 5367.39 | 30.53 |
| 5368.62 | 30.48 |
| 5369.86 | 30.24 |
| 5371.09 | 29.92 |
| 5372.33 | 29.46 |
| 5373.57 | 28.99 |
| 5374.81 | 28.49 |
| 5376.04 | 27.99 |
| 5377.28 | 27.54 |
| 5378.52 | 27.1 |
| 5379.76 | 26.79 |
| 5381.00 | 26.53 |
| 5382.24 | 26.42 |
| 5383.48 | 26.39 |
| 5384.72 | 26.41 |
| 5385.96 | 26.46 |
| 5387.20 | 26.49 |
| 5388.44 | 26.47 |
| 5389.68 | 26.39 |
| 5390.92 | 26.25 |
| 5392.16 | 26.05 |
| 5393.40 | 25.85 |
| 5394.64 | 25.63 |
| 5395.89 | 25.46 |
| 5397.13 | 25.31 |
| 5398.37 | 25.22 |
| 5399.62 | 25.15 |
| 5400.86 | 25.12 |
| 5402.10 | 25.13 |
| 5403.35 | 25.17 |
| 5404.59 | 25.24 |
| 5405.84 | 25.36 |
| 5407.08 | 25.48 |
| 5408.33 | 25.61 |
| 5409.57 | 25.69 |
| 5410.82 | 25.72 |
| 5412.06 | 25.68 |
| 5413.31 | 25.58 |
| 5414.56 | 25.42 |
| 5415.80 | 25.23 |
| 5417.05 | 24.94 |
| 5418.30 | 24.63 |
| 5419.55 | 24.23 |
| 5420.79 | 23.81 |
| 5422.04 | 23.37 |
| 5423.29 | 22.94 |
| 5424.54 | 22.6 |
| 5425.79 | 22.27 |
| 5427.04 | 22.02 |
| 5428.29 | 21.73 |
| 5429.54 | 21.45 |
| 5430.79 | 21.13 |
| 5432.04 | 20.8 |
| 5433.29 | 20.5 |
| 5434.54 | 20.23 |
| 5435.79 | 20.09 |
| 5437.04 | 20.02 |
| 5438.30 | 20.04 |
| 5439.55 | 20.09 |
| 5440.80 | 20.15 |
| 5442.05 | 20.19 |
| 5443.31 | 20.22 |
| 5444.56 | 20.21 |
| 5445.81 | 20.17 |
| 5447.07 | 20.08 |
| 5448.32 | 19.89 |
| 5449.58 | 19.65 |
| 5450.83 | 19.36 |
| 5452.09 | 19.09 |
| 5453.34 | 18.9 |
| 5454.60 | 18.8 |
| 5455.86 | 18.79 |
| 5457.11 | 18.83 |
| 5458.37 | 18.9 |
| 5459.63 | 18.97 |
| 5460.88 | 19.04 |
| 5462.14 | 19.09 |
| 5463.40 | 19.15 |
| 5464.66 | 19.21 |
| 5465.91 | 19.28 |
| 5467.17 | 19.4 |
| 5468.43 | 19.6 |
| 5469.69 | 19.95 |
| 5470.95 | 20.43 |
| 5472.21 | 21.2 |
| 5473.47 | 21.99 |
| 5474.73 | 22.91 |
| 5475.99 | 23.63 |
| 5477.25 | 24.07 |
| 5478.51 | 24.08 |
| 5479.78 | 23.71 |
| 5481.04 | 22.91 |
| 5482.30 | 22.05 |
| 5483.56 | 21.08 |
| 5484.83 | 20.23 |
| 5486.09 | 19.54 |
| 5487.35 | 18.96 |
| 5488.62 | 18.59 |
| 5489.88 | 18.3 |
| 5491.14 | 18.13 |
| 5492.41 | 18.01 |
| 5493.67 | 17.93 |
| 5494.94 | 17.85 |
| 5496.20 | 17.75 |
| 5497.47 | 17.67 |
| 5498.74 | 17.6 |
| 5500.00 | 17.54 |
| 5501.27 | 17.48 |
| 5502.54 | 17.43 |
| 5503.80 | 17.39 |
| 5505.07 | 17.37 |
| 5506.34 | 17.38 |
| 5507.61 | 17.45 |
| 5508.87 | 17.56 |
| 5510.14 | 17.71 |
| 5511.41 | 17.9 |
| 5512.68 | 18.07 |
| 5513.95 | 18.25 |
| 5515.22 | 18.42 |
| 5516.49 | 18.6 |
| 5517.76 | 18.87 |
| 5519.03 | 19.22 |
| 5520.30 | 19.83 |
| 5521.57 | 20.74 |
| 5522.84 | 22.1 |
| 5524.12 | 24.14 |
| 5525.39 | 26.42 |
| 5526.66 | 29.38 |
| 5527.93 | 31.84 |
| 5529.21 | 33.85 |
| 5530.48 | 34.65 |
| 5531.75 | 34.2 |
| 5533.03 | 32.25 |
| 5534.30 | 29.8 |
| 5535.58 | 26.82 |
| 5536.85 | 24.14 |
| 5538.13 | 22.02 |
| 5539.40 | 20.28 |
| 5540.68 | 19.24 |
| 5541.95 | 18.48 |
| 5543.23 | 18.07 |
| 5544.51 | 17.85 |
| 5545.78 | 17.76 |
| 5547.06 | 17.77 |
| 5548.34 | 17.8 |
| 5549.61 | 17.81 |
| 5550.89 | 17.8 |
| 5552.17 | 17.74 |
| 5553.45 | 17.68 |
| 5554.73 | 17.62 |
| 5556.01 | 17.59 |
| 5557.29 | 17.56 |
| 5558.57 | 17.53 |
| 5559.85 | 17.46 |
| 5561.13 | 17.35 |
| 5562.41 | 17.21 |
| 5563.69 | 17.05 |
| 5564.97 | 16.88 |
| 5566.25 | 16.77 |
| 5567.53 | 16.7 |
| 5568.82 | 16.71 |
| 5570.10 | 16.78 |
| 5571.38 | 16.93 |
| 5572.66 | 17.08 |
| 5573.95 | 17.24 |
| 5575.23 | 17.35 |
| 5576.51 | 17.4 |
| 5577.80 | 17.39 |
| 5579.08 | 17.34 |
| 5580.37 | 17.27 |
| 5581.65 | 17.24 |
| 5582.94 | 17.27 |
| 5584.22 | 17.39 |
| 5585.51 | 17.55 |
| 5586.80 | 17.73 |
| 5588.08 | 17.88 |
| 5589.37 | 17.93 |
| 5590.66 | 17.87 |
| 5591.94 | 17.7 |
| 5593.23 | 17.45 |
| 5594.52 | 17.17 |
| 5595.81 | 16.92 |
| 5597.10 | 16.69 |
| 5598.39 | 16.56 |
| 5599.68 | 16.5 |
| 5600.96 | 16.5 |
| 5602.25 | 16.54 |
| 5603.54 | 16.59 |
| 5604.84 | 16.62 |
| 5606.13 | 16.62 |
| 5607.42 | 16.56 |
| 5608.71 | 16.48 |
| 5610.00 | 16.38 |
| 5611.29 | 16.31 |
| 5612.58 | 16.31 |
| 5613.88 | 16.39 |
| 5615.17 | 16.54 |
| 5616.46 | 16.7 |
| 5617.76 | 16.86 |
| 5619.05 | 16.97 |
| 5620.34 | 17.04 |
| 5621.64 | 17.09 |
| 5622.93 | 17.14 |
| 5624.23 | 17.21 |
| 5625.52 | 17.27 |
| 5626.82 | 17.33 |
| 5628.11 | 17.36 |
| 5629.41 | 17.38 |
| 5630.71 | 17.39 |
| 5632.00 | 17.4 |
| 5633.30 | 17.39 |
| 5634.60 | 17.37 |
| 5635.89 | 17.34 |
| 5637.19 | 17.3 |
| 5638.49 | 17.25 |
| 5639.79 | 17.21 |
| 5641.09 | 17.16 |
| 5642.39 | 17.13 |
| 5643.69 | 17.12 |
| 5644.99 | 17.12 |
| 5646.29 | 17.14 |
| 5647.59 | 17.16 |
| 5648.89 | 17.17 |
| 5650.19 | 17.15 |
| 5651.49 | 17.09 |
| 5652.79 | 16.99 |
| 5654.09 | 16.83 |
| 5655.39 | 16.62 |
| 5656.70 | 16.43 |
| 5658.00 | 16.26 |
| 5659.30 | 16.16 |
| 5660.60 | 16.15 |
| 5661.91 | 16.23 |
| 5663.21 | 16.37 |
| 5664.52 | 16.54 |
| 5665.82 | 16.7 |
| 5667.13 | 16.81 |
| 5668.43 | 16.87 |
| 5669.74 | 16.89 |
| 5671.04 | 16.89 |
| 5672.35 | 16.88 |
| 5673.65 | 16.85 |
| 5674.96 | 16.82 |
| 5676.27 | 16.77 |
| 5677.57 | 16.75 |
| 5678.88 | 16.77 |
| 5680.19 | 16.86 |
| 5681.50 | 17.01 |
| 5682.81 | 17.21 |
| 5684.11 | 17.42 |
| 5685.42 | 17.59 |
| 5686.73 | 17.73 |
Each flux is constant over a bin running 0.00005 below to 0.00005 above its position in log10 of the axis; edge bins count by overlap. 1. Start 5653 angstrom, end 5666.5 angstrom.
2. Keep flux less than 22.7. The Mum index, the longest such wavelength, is 5665.82 angstrom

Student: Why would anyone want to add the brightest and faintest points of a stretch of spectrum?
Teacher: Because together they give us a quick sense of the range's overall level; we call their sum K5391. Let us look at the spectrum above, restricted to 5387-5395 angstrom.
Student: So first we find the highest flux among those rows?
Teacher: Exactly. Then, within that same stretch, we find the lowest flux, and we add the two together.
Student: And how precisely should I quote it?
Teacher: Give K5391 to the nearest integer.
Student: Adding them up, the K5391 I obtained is 52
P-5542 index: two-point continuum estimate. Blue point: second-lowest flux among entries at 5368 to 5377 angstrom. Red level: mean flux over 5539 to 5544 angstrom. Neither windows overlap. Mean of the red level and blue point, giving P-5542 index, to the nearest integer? 24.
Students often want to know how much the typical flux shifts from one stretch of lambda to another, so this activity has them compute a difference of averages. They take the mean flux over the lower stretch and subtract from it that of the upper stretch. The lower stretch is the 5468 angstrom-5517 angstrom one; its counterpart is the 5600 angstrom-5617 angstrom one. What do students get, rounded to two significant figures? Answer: 2.9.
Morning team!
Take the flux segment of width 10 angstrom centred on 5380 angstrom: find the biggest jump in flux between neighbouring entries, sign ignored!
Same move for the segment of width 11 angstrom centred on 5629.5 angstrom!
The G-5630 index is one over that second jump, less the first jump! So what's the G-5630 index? 16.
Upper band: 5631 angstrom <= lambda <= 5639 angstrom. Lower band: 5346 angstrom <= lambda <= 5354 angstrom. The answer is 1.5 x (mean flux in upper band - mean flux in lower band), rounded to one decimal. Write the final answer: -14.6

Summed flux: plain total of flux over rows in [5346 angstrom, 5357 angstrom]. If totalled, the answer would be 245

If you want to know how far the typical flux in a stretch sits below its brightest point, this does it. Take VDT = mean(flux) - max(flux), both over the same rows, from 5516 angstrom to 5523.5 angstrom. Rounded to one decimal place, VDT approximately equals -2.2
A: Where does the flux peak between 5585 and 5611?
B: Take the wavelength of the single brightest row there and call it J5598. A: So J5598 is 5589.37 angstrom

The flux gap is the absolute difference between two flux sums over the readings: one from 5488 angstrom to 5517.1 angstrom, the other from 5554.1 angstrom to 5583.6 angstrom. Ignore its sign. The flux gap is 15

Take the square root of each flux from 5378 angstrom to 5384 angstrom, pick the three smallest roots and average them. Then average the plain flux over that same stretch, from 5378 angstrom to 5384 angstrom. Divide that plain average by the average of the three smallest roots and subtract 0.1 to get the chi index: 5.08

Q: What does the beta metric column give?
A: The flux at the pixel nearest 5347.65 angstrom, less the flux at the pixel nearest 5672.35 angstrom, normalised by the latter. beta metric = 0.6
